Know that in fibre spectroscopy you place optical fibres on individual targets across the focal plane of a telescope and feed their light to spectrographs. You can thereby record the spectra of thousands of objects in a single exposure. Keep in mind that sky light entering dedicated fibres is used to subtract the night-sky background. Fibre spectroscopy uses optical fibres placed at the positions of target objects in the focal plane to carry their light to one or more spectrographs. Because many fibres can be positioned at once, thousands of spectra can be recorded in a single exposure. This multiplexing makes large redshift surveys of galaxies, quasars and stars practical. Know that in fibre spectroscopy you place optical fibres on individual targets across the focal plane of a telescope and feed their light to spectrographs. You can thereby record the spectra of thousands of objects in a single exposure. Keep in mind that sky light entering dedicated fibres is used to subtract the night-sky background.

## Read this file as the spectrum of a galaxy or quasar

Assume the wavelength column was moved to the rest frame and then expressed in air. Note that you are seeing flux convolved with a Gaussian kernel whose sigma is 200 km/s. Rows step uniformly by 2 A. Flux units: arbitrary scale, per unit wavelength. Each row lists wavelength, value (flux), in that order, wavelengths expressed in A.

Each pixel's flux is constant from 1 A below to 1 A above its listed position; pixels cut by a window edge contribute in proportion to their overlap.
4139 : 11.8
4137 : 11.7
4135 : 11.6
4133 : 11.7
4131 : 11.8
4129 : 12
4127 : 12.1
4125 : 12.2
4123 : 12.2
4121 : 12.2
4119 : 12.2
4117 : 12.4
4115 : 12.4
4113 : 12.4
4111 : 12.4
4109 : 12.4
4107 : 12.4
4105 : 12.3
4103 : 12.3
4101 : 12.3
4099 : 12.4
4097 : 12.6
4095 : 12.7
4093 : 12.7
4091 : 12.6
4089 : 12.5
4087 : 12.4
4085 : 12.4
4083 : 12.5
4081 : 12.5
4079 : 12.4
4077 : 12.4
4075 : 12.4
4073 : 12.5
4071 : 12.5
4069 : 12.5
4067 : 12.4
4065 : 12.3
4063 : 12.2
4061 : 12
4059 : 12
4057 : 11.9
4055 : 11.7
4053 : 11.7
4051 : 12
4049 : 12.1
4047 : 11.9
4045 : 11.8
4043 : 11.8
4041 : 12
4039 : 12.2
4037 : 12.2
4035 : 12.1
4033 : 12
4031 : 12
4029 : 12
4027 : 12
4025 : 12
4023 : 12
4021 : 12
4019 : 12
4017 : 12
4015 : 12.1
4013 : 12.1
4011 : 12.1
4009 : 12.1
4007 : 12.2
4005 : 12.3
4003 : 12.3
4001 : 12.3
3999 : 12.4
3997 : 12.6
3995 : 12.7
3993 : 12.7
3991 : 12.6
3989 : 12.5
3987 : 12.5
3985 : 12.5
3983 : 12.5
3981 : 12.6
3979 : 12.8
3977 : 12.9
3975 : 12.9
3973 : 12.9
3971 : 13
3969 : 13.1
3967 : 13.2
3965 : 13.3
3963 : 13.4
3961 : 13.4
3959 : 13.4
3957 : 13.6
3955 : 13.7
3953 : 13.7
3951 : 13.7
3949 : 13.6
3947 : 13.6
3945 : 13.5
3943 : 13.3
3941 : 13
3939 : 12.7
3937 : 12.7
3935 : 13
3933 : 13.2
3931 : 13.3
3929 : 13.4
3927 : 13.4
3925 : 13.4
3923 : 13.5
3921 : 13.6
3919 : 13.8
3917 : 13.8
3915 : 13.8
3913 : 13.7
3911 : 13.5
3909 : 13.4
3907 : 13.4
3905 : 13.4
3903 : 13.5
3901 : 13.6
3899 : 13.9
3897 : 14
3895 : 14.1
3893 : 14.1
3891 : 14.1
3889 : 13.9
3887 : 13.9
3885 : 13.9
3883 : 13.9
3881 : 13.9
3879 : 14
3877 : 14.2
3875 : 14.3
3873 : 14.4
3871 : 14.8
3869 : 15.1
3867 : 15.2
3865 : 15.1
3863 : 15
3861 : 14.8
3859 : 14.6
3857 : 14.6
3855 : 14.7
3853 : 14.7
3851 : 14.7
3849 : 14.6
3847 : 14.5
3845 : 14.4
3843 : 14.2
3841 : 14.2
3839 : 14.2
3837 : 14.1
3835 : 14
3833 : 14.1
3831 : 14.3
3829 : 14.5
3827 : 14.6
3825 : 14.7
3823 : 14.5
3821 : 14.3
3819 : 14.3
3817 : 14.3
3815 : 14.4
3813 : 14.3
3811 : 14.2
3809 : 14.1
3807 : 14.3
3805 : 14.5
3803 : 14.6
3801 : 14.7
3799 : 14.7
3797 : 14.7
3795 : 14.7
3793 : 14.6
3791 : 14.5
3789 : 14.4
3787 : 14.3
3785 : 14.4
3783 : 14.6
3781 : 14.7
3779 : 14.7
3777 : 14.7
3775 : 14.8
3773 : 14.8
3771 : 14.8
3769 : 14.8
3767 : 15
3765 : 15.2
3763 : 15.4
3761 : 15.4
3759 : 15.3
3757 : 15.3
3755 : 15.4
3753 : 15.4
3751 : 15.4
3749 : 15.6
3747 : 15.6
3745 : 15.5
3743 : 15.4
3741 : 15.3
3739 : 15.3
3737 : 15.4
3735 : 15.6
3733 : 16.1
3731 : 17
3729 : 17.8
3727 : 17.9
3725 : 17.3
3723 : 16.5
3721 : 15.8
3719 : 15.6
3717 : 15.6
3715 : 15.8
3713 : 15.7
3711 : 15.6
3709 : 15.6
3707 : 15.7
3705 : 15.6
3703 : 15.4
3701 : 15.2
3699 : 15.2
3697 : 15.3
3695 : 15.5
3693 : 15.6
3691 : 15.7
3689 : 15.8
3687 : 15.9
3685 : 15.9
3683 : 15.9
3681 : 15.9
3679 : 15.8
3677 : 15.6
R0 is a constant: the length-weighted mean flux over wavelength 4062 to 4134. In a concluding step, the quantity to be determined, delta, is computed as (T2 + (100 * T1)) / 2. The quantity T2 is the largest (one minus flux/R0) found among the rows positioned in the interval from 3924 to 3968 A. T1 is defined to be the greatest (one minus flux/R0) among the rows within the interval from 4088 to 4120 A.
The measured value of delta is 1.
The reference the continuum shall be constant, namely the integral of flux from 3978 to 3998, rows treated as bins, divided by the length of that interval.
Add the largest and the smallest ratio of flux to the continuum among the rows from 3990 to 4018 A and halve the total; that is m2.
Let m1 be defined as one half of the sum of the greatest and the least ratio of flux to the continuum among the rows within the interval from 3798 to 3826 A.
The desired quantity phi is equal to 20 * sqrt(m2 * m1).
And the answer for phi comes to 21.2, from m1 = 1.14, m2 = 0.98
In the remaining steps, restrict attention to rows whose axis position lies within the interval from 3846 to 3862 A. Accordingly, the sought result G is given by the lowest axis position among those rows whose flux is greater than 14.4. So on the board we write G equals 3847 A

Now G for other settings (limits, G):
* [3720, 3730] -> 3721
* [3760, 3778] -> 3761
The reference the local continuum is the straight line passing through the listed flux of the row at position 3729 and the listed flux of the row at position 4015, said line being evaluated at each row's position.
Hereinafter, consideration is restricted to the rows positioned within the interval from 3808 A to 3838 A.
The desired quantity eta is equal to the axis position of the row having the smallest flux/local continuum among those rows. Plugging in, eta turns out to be 3809 A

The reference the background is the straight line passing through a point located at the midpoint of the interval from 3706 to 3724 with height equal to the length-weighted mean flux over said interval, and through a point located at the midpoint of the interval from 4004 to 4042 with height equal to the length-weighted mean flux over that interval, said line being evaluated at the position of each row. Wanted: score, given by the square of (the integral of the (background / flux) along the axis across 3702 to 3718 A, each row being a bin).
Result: 262.7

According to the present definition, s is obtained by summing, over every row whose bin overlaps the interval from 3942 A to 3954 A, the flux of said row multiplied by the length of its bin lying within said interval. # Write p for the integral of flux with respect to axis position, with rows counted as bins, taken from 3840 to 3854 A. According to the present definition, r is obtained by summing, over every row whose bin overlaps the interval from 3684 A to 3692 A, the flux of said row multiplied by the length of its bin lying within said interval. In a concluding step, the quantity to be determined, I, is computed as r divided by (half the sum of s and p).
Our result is 0.7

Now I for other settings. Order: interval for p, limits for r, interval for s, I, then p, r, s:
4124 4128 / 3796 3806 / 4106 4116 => 1.7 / 49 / 146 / 124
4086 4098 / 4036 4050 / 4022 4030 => 1.4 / 151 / 168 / 96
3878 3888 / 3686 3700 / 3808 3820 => 1.4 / 139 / 218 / 171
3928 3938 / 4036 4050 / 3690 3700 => 1.2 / 131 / 168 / 155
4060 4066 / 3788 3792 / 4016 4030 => 0.5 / 73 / 58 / 168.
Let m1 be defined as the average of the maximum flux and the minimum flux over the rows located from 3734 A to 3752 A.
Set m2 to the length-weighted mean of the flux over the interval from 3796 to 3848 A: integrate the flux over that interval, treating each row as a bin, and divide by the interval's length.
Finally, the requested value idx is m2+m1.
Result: 29.8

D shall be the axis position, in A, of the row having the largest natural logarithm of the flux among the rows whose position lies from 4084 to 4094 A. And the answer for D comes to 4093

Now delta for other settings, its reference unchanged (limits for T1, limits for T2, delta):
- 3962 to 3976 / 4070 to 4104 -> -2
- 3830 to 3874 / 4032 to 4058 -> -7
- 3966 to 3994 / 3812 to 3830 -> -1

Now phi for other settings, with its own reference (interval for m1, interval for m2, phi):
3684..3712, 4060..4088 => 21.9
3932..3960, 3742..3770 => 22.5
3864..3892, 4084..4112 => 21.4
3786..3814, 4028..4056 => 20.8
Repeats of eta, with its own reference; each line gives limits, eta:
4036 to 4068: 4043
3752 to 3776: 3769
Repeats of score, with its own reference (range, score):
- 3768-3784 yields 266.5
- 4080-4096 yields 207.8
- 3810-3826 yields 261.7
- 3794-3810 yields 262.7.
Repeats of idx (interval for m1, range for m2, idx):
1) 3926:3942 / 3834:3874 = 27.6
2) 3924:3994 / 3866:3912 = 27.1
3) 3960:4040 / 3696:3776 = 28.3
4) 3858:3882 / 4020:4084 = 26.7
